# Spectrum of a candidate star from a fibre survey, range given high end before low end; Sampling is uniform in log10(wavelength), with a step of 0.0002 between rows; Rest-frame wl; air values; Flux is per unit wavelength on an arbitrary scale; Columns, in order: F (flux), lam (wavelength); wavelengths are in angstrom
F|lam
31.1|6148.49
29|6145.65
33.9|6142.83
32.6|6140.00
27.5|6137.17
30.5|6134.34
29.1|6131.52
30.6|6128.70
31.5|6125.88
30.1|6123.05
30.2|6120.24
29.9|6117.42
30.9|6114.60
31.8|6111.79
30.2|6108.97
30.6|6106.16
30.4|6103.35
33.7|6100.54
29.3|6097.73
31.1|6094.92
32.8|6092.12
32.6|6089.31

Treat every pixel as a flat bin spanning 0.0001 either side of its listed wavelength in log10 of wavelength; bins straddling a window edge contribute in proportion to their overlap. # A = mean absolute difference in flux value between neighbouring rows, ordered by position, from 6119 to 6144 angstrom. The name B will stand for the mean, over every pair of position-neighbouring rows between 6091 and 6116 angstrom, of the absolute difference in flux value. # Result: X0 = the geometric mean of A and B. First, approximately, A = 1.8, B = 1.8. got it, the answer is 1.81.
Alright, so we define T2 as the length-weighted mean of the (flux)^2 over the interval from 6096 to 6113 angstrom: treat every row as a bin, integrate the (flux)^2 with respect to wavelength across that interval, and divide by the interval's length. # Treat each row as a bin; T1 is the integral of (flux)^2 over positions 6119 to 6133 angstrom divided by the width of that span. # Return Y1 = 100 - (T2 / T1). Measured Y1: 99.0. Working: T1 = 919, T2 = 962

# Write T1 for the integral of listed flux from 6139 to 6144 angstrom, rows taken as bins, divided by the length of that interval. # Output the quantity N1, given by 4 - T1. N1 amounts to -29.3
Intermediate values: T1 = 33.3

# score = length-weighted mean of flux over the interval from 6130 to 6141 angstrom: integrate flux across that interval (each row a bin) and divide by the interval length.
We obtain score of 29.8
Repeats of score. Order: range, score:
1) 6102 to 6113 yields 30.7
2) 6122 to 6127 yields 30.8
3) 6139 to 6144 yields 33.3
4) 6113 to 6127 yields 30.5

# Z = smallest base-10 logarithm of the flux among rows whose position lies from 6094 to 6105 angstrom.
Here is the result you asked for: 1.47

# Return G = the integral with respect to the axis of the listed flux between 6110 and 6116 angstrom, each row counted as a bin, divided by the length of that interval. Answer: 31.3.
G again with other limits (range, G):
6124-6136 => 30.3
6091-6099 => 31.0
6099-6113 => 31.3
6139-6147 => 31.8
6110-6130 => 30.7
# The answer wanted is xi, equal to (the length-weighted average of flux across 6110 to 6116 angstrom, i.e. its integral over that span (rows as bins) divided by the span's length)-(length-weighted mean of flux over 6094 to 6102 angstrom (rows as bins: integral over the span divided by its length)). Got -0.1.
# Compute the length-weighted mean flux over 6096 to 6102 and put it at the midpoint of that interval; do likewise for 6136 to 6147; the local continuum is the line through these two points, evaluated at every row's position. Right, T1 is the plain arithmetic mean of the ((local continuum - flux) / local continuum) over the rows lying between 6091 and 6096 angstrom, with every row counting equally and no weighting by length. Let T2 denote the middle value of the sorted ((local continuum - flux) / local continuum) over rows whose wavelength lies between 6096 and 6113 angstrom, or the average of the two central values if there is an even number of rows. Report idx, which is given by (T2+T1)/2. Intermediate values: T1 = -0.013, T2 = 0.028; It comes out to 0.007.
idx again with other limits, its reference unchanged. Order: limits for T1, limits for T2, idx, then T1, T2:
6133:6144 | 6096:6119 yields 0.010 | -0.008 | 0.028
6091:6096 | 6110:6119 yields -0.001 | -0.013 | 0.010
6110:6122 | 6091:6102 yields 0.001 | 0.016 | -0.013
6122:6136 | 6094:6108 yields 0.023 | 0.022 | 0.024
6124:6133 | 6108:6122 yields 0.025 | 0.020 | 0.030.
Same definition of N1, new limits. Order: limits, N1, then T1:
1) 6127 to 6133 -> -26.0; 30.0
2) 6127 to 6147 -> -26.5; 30.5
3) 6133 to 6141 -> -26.0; 30.0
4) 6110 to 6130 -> -26.7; 30.7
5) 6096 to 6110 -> -26.9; 30.9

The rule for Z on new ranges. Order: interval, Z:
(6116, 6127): 1.48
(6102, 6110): 1.48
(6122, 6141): 1.44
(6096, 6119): 1.47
